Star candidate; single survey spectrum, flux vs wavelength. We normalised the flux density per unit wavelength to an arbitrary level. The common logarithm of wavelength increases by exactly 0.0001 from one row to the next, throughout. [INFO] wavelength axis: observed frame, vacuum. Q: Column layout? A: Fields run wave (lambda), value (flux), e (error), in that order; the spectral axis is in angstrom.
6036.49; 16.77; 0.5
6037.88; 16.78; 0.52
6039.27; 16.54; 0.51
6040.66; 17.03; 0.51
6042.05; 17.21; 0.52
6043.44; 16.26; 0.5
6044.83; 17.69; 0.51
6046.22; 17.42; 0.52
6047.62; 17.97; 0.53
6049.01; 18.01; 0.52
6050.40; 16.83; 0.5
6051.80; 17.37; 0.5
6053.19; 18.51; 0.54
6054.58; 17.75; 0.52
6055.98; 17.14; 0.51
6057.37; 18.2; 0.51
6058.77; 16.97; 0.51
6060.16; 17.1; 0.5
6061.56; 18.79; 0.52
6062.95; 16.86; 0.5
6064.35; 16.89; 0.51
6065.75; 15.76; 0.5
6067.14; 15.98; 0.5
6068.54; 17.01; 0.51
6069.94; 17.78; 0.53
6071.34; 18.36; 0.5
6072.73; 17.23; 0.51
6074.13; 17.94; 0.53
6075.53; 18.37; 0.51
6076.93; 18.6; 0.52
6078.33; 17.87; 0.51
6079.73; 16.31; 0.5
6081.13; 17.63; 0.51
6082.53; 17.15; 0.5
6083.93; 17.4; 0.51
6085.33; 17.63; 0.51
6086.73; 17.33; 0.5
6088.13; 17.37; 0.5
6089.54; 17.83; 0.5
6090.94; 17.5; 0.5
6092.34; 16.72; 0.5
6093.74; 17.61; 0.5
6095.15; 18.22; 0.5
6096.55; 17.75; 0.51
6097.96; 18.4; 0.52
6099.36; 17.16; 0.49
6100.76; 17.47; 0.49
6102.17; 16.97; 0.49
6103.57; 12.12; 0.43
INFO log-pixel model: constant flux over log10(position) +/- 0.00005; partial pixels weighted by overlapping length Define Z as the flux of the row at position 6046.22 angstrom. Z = 17.42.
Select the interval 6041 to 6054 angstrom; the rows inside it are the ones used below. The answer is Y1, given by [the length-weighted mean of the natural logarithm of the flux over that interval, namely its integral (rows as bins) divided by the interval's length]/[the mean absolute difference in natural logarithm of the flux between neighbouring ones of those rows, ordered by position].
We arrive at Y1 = 65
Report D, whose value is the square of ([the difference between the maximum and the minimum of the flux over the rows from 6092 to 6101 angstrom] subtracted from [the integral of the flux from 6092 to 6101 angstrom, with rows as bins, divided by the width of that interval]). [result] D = 256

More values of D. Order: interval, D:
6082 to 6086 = 287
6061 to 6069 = 191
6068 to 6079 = 266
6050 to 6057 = 253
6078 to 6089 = 248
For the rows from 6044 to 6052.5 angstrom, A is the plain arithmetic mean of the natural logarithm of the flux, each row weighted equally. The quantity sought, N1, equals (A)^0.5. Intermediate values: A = 2.86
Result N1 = 1.69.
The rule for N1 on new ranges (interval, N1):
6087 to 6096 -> 1.69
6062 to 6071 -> 1.68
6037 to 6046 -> 1.68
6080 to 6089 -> 1.69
